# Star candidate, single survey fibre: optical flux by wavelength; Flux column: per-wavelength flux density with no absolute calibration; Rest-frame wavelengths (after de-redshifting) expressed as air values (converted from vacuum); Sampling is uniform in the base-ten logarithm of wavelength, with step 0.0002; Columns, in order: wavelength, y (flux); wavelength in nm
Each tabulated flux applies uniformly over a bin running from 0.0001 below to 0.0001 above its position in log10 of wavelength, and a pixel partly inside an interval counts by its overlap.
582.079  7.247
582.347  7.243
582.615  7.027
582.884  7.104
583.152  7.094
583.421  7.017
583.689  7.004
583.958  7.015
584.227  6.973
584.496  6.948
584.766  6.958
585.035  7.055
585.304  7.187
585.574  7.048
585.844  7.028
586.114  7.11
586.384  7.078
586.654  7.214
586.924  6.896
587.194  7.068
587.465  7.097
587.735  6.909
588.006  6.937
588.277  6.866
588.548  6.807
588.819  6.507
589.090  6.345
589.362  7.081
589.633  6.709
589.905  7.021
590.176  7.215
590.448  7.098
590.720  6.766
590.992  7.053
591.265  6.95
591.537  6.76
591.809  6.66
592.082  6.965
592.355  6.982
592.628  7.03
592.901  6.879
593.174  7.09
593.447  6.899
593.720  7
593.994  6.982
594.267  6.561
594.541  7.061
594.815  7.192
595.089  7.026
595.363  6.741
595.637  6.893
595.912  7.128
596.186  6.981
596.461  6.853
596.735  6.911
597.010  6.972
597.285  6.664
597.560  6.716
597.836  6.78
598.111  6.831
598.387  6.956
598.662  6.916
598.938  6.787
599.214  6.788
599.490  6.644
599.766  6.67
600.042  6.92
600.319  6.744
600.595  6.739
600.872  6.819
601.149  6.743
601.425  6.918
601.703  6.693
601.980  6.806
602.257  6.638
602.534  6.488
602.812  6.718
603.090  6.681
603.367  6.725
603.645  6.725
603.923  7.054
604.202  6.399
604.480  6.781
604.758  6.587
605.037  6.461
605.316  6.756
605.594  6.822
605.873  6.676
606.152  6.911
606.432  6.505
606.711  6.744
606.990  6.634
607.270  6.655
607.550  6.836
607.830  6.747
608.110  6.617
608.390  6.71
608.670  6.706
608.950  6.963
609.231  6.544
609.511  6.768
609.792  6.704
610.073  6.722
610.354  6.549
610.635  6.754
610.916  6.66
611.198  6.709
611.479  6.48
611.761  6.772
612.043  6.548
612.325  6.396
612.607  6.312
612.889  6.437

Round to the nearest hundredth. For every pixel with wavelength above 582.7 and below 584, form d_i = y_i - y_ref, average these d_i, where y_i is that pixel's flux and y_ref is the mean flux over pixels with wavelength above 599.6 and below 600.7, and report 0.28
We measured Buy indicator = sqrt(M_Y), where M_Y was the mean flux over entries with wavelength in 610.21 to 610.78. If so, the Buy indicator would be 2.58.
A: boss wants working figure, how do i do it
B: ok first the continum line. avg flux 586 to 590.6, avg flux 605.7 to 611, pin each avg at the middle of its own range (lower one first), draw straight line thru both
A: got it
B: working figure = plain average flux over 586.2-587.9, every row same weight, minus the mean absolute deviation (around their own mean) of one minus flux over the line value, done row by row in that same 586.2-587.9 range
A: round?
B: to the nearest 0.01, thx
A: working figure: 7.03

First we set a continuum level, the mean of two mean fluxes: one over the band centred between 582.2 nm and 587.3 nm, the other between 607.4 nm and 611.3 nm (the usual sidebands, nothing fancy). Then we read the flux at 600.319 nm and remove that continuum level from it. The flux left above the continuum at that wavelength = -0.14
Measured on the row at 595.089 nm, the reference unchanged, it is 0.14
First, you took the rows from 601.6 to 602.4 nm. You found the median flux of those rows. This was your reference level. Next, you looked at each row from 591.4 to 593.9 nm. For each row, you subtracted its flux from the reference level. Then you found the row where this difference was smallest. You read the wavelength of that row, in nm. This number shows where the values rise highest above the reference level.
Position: 593.174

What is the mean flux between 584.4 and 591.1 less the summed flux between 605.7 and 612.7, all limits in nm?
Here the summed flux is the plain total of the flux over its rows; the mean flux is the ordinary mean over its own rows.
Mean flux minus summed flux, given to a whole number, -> -160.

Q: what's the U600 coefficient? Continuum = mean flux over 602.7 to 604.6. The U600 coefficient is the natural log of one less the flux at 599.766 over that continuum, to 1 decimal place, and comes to -4.8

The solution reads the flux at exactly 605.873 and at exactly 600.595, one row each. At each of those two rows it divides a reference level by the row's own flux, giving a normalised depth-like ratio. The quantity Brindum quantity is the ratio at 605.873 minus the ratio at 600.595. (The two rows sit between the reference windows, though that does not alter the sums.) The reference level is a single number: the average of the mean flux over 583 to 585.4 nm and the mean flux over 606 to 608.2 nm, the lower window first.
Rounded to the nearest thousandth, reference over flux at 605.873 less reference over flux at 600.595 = 0.010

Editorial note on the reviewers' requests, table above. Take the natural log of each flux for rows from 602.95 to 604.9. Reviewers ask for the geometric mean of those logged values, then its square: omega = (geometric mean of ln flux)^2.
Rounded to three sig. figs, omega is 3.62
